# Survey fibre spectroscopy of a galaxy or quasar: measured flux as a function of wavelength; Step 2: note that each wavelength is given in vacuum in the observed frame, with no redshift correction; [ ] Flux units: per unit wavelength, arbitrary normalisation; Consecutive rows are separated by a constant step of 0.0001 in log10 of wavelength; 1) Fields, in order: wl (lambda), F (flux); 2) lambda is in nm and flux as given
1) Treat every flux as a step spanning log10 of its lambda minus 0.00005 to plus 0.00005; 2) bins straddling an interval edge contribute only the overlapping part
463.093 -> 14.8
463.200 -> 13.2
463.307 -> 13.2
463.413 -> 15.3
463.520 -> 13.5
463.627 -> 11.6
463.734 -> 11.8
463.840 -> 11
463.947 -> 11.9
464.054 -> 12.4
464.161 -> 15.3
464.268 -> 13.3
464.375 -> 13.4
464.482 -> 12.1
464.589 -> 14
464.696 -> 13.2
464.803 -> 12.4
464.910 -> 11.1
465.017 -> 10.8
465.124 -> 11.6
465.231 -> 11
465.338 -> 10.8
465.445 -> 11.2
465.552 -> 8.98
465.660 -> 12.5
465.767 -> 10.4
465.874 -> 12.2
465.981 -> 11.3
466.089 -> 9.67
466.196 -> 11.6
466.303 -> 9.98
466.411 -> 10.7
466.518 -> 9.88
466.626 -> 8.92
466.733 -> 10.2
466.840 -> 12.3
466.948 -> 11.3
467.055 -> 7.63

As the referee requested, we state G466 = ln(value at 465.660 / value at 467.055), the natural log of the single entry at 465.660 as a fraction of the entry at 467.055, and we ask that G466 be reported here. 0.49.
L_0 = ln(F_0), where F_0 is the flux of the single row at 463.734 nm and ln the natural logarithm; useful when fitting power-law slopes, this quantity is 2.47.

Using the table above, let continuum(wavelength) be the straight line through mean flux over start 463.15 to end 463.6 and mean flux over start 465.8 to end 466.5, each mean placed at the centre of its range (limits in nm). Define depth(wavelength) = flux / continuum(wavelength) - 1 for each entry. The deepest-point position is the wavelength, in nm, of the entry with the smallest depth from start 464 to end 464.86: 464.054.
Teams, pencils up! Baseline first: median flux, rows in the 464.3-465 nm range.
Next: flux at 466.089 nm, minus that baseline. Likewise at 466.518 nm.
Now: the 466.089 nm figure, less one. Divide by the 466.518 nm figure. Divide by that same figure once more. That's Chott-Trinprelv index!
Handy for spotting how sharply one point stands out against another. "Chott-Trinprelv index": -0.48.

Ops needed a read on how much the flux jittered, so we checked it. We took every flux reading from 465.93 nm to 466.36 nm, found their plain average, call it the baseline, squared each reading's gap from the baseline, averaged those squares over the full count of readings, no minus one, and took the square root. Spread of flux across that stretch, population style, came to 0.83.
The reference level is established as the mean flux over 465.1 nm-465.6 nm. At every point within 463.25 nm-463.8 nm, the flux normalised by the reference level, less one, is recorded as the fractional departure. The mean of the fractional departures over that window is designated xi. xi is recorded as 0.22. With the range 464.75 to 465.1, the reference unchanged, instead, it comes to 0.07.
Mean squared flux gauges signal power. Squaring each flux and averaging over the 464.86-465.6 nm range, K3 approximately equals 117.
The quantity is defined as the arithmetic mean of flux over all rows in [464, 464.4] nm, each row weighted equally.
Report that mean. 13.6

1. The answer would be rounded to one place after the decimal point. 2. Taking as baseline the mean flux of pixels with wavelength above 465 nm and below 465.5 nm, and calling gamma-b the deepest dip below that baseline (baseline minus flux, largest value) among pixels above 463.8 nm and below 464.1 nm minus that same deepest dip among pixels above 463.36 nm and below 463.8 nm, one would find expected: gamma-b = 0.6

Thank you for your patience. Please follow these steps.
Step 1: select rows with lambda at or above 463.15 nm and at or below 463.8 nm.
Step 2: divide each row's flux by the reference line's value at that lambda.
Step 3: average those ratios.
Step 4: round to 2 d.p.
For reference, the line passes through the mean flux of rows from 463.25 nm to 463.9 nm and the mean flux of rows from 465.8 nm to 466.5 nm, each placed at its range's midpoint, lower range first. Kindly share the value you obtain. 1.02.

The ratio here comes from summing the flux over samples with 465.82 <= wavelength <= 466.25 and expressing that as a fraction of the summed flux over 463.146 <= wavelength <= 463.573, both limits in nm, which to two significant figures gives 0.81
